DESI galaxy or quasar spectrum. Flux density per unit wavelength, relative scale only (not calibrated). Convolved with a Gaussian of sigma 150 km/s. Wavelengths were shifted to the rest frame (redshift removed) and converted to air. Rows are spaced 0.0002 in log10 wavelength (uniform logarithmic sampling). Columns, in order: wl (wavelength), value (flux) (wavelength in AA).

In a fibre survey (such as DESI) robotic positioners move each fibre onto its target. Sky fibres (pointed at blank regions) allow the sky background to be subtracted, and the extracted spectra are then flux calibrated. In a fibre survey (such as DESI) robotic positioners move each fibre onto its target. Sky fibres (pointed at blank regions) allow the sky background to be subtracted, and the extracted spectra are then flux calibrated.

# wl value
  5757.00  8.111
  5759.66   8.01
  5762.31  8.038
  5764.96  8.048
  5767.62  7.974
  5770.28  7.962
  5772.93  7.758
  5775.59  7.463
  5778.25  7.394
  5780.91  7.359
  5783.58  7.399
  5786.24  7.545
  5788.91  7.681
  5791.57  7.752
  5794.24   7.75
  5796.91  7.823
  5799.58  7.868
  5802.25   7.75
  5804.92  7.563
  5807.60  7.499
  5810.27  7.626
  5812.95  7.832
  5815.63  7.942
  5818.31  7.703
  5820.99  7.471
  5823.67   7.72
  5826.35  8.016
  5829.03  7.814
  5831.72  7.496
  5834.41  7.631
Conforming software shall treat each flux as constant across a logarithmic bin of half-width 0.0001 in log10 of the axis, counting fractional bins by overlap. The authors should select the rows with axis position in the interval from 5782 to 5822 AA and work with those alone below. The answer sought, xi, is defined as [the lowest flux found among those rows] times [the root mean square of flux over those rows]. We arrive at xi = 56.8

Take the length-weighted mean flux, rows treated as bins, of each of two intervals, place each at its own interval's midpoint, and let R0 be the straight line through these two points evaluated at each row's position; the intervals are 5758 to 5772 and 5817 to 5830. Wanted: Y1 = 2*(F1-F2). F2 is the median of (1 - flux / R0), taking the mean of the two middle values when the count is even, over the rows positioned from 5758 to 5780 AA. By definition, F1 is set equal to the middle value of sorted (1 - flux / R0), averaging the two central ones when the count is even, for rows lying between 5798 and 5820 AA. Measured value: 0.02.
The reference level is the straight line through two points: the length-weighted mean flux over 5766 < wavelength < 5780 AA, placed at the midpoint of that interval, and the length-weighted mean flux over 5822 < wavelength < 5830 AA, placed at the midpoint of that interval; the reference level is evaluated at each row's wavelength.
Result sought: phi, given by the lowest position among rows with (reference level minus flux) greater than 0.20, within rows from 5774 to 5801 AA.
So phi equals 5775.59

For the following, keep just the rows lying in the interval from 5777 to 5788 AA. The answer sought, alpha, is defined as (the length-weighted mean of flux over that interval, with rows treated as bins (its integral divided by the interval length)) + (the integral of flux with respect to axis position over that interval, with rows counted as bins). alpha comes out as 89.2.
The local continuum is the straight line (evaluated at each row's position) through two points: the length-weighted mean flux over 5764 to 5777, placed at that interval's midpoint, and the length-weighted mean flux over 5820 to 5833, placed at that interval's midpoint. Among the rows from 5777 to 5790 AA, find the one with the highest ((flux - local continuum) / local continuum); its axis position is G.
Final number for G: 5788.91 AA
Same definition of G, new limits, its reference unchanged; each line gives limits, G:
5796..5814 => 5799.58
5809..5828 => 5826.35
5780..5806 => 5799.58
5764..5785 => 5764.96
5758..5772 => 5764.96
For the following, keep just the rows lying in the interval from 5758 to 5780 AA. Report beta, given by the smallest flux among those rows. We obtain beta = 7.394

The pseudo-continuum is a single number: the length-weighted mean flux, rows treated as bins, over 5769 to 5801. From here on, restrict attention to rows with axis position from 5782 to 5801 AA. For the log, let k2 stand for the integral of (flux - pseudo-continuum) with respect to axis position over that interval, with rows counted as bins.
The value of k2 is 0.7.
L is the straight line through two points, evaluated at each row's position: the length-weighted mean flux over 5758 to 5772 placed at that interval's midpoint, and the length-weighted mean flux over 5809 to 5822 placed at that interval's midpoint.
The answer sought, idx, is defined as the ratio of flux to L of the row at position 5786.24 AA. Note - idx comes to 0.957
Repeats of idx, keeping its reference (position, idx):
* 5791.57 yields 0.987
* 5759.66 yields 0.997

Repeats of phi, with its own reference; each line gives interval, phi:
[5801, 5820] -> 5804.92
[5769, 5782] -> 5775.59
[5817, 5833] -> 5820.99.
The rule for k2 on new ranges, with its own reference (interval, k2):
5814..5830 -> 2.1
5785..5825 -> 2.2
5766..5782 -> 0.2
